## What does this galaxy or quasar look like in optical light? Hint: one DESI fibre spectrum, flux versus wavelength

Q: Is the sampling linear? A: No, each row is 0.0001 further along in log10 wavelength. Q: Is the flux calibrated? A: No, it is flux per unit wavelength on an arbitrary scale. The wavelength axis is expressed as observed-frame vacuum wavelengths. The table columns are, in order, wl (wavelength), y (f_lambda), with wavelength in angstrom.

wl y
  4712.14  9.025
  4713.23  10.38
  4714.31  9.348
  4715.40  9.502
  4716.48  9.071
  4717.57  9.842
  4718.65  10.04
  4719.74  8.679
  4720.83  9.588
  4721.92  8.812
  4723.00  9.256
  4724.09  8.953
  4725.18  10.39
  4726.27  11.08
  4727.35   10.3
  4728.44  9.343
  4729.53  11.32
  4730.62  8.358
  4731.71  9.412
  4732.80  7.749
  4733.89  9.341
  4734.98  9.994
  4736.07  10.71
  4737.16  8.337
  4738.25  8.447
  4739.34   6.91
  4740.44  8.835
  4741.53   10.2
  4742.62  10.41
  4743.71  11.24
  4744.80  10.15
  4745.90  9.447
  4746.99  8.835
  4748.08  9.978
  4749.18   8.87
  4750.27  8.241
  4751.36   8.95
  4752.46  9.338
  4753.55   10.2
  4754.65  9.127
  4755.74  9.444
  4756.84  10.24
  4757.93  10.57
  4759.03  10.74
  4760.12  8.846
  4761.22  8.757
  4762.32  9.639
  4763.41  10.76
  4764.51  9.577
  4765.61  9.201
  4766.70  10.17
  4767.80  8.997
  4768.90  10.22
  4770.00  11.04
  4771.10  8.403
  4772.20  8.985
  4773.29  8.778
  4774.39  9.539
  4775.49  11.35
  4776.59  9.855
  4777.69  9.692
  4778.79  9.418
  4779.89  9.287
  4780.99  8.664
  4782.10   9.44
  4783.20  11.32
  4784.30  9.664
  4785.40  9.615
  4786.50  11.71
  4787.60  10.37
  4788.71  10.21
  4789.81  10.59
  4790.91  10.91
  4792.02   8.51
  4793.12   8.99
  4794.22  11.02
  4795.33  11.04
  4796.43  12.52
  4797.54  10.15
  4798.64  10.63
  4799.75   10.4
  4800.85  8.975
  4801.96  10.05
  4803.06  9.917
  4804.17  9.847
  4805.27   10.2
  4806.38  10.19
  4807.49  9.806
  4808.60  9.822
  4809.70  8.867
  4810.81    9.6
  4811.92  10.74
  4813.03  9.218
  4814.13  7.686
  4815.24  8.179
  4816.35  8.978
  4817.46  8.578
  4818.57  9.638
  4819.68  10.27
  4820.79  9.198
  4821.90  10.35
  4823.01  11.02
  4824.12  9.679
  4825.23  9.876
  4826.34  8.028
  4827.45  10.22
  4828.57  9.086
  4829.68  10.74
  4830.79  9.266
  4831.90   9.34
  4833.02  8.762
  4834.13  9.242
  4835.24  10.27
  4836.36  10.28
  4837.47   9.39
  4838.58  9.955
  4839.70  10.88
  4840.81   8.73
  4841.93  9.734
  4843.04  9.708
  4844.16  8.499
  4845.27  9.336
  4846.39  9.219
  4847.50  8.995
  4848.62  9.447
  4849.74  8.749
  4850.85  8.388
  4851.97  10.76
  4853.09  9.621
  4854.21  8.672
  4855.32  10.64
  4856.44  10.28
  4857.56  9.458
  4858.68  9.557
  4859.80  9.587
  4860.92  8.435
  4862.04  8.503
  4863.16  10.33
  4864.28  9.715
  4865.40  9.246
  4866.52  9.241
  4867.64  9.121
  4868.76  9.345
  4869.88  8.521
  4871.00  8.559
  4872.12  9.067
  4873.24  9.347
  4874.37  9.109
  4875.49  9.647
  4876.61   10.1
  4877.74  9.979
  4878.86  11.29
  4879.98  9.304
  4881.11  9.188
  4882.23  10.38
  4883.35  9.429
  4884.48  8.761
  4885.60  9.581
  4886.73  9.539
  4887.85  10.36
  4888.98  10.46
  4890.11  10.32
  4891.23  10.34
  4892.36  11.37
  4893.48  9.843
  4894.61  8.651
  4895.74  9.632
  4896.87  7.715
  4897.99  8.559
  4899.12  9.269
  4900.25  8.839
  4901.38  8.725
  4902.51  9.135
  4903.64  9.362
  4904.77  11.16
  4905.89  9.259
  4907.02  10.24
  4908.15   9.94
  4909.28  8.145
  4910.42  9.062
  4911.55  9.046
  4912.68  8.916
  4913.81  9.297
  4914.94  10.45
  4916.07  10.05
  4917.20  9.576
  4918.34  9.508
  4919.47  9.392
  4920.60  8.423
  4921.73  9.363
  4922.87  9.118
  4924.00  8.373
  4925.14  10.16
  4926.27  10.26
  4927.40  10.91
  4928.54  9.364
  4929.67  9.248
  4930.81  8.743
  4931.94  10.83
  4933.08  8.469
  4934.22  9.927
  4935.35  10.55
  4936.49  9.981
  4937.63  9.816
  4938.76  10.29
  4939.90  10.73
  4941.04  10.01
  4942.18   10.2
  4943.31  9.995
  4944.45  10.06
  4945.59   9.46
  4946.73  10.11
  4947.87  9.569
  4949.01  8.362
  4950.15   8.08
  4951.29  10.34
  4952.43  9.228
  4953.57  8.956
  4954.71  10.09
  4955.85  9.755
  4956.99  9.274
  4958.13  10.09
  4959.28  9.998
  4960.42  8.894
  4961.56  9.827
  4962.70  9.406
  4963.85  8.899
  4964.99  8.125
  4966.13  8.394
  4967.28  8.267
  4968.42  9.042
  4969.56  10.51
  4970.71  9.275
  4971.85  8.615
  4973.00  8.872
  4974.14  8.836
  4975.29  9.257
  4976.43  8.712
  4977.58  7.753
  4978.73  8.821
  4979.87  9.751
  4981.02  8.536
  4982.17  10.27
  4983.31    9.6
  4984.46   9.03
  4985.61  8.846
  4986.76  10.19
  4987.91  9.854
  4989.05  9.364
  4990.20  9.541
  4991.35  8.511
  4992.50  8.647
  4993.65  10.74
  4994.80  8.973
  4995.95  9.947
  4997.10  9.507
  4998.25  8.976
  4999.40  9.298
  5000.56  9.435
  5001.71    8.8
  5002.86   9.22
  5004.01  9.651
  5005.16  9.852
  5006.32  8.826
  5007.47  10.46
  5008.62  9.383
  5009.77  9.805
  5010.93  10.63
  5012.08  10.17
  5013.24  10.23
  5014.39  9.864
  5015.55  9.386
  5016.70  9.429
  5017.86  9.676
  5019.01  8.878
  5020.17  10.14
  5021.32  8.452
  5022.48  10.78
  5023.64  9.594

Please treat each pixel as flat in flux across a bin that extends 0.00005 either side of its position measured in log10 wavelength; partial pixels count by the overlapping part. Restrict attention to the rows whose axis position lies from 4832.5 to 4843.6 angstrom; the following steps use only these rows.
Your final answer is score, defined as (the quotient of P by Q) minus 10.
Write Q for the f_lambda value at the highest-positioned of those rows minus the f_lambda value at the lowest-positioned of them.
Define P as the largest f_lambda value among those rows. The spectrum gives 2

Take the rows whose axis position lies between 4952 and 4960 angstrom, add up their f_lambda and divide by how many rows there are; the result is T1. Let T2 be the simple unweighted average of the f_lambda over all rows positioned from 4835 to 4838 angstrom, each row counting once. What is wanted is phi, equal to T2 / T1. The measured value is 1.04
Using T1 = 9.6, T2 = 10.0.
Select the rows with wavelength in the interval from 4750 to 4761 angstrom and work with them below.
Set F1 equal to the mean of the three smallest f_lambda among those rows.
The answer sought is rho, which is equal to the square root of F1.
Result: 2.95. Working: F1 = 8.7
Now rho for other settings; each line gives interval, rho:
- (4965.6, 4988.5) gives 2.85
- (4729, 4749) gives 2.77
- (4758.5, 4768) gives 2.98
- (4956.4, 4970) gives 2.87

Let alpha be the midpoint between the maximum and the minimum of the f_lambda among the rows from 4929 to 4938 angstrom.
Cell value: 9.6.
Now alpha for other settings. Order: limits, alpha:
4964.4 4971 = 9.3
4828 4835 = 9.8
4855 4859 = 10.0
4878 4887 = 10.0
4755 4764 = 9.8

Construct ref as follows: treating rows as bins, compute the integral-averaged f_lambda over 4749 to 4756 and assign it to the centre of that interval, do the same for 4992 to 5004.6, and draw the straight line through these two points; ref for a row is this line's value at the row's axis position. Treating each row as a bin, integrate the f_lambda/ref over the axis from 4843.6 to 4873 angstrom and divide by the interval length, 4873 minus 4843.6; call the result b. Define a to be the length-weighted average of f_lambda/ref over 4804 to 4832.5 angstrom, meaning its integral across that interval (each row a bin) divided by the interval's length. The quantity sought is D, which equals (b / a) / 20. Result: 0.0484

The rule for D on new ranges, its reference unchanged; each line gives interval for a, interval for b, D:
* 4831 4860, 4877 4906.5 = 0.0504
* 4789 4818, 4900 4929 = 0.0477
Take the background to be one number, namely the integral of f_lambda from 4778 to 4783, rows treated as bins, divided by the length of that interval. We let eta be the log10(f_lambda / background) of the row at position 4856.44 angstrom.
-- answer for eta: 0.04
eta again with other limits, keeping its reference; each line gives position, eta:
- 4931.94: 0.06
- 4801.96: 0.03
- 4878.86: 0.08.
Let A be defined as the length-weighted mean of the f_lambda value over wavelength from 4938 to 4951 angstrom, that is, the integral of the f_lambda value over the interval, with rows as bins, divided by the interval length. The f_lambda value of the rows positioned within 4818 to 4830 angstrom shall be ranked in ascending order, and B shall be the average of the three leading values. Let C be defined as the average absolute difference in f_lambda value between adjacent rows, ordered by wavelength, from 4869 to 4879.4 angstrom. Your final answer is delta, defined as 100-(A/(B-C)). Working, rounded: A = 9.73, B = 8.8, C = 0.44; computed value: 98.8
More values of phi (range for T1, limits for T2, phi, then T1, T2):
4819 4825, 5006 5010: 0.95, 10.1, 9.6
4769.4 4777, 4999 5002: 0.95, 9.7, 9.2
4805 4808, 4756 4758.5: 1.03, 10.1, 10.4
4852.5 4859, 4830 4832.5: 0.96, 9.7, 9.3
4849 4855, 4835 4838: 1.08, 9.2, 10.0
